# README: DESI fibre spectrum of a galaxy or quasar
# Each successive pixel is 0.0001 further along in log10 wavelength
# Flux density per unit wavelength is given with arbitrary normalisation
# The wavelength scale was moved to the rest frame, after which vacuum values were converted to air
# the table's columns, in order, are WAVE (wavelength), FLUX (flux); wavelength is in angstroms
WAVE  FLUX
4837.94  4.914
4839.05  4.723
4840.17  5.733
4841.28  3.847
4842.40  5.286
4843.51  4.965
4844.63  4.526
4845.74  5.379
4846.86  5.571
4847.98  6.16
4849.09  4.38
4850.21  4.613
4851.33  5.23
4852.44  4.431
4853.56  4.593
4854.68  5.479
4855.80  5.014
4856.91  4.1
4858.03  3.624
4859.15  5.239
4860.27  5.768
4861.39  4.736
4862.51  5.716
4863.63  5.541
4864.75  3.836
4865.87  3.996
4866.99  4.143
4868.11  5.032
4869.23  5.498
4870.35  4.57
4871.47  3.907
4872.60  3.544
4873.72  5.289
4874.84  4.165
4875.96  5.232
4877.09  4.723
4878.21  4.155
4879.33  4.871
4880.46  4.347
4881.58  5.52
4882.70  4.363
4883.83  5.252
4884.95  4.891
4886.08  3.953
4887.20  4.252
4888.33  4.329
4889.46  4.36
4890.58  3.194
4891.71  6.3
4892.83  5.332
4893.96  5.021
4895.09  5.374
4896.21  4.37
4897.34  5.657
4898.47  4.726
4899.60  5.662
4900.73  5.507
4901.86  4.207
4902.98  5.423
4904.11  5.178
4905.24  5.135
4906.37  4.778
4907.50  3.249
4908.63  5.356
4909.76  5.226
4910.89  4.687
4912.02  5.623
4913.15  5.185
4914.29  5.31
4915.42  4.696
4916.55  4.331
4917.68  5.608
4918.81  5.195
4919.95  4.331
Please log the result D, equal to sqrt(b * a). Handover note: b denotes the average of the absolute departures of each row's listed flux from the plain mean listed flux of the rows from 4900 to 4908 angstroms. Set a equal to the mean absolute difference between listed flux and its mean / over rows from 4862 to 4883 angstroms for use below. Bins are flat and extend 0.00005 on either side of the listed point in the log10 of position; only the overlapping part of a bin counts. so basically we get 0.593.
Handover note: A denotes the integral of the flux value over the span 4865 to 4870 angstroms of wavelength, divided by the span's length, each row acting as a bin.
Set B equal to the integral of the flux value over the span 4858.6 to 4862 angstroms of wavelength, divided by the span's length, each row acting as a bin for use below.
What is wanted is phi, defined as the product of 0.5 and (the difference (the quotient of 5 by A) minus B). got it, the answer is -2.08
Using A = 4.62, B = 5.25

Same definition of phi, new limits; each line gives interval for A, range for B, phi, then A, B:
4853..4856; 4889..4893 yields -1.88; 5.02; 4.77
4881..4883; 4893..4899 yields -2.03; 5.03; 5.05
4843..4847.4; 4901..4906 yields -2.02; 5.11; 5.01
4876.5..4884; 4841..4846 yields -1.88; 4.72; 4.82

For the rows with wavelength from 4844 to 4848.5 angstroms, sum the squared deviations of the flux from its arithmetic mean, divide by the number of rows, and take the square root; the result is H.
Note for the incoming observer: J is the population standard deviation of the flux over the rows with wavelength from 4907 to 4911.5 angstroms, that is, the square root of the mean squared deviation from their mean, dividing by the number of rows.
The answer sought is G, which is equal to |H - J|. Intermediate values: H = 0.59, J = 0.836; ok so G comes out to 0.25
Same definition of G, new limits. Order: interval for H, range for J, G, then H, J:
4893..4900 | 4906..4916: 0.18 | 0.48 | 0.659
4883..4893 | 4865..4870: 0.23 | 0.85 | 0.622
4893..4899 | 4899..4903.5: 0.12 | 0.46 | 0.580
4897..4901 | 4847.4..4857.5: 0.22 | 0.39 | 0.610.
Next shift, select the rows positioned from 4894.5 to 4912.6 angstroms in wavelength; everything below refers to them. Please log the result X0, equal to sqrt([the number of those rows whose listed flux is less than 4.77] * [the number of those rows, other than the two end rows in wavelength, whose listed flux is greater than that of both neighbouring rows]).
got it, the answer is 4.5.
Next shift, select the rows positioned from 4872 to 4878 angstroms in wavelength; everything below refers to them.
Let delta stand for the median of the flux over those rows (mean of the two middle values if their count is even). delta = 4.7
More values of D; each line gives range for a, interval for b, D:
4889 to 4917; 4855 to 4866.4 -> 0.624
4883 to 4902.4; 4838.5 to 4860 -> 0.587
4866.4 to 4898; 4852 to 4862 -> 0.557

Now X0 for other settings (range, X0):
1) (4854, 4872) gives 4.9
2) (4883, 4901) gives 5.9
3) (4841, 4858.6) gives 5.7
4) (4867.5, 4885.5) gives 6.9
